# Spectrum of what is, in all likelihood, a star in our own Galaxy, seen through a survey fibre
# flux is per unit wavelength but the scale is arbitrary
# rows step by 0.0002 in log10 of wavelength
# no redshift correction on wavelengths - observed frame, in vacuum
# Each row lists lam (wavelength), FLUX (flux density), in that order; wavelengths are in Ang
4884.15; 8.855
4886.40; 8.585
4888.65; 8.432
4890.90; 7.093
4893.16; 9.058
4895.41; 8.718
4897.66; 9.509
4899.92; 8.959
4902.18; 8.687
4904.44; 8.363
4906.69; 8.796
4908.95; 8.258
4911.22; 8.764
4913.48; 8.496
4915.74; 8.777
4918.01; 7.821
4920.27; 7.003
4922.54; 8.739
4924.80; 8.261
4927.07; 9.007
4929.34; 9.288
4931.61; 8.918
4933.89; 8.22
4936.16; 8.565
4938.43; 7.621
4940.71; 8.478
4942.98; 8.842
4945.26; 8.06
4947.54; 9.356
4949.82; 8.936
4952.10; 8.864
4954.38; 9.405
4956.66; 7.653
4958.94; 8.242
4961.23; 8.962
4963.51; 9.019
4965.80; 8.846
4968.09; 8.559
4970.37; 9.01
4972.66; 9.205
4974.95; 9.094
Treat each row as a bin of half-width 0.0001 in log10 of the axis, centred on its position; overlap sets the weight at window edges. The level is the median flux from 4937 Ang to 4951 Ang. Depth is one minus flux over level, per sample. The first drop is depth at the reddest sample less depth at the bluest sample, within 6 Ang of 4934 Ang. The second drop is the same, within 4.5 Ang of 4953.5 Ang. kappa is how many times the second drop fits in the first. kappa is 1.3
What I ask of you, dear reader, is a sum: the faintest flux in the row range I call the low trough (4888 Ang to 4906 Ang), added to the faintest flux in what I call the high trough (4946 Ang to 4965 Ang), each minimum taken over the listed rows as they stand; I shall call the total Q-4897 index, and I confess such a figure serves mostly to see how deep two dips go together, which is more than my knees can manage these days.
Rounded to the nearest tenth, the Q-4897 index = 14.7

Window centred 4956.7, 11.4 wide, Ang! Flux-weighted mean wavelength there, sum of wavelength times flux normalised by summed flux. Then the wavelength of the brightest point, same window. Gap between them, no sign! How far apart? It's 2.2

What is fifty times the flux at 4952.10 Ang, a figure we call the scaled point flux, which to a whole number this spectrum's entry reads 443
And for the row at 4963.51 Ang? 451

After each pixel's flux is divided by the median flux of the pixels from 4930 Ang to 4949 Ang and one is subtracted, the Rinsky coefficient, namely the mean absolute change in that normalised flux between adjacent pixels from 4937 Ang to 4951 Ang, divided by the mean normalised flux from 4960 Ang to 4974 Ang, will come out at 1.81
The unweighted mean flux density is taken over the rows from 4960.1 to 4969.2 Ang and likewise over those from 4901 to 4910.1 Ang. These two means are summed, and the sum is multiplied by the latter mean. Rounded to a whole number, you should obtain 148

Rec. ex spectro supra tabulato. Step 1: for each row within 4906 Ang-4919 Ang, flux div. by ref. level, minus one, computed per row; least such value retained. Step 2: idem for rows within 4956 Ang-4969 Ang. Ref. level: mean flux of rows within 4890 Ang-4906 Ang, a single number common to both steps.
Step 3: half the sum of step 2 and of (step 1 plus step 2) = -0.16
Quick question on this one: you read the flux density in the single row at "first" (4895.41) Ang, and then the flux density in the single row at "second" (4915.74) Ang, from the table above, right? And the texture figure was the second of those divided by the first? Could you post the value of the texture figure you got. 1.01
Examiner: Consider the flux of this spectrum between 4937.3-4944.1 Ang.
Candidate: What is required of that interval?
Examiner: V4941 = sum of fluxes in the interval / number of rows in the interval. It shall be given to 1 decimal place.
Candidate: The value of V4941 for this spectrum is 8.3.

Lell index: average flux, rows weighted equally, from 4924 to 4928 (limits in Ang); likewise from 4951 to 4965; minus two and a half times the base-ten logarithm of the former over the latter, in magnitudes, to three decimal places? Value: 0.007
